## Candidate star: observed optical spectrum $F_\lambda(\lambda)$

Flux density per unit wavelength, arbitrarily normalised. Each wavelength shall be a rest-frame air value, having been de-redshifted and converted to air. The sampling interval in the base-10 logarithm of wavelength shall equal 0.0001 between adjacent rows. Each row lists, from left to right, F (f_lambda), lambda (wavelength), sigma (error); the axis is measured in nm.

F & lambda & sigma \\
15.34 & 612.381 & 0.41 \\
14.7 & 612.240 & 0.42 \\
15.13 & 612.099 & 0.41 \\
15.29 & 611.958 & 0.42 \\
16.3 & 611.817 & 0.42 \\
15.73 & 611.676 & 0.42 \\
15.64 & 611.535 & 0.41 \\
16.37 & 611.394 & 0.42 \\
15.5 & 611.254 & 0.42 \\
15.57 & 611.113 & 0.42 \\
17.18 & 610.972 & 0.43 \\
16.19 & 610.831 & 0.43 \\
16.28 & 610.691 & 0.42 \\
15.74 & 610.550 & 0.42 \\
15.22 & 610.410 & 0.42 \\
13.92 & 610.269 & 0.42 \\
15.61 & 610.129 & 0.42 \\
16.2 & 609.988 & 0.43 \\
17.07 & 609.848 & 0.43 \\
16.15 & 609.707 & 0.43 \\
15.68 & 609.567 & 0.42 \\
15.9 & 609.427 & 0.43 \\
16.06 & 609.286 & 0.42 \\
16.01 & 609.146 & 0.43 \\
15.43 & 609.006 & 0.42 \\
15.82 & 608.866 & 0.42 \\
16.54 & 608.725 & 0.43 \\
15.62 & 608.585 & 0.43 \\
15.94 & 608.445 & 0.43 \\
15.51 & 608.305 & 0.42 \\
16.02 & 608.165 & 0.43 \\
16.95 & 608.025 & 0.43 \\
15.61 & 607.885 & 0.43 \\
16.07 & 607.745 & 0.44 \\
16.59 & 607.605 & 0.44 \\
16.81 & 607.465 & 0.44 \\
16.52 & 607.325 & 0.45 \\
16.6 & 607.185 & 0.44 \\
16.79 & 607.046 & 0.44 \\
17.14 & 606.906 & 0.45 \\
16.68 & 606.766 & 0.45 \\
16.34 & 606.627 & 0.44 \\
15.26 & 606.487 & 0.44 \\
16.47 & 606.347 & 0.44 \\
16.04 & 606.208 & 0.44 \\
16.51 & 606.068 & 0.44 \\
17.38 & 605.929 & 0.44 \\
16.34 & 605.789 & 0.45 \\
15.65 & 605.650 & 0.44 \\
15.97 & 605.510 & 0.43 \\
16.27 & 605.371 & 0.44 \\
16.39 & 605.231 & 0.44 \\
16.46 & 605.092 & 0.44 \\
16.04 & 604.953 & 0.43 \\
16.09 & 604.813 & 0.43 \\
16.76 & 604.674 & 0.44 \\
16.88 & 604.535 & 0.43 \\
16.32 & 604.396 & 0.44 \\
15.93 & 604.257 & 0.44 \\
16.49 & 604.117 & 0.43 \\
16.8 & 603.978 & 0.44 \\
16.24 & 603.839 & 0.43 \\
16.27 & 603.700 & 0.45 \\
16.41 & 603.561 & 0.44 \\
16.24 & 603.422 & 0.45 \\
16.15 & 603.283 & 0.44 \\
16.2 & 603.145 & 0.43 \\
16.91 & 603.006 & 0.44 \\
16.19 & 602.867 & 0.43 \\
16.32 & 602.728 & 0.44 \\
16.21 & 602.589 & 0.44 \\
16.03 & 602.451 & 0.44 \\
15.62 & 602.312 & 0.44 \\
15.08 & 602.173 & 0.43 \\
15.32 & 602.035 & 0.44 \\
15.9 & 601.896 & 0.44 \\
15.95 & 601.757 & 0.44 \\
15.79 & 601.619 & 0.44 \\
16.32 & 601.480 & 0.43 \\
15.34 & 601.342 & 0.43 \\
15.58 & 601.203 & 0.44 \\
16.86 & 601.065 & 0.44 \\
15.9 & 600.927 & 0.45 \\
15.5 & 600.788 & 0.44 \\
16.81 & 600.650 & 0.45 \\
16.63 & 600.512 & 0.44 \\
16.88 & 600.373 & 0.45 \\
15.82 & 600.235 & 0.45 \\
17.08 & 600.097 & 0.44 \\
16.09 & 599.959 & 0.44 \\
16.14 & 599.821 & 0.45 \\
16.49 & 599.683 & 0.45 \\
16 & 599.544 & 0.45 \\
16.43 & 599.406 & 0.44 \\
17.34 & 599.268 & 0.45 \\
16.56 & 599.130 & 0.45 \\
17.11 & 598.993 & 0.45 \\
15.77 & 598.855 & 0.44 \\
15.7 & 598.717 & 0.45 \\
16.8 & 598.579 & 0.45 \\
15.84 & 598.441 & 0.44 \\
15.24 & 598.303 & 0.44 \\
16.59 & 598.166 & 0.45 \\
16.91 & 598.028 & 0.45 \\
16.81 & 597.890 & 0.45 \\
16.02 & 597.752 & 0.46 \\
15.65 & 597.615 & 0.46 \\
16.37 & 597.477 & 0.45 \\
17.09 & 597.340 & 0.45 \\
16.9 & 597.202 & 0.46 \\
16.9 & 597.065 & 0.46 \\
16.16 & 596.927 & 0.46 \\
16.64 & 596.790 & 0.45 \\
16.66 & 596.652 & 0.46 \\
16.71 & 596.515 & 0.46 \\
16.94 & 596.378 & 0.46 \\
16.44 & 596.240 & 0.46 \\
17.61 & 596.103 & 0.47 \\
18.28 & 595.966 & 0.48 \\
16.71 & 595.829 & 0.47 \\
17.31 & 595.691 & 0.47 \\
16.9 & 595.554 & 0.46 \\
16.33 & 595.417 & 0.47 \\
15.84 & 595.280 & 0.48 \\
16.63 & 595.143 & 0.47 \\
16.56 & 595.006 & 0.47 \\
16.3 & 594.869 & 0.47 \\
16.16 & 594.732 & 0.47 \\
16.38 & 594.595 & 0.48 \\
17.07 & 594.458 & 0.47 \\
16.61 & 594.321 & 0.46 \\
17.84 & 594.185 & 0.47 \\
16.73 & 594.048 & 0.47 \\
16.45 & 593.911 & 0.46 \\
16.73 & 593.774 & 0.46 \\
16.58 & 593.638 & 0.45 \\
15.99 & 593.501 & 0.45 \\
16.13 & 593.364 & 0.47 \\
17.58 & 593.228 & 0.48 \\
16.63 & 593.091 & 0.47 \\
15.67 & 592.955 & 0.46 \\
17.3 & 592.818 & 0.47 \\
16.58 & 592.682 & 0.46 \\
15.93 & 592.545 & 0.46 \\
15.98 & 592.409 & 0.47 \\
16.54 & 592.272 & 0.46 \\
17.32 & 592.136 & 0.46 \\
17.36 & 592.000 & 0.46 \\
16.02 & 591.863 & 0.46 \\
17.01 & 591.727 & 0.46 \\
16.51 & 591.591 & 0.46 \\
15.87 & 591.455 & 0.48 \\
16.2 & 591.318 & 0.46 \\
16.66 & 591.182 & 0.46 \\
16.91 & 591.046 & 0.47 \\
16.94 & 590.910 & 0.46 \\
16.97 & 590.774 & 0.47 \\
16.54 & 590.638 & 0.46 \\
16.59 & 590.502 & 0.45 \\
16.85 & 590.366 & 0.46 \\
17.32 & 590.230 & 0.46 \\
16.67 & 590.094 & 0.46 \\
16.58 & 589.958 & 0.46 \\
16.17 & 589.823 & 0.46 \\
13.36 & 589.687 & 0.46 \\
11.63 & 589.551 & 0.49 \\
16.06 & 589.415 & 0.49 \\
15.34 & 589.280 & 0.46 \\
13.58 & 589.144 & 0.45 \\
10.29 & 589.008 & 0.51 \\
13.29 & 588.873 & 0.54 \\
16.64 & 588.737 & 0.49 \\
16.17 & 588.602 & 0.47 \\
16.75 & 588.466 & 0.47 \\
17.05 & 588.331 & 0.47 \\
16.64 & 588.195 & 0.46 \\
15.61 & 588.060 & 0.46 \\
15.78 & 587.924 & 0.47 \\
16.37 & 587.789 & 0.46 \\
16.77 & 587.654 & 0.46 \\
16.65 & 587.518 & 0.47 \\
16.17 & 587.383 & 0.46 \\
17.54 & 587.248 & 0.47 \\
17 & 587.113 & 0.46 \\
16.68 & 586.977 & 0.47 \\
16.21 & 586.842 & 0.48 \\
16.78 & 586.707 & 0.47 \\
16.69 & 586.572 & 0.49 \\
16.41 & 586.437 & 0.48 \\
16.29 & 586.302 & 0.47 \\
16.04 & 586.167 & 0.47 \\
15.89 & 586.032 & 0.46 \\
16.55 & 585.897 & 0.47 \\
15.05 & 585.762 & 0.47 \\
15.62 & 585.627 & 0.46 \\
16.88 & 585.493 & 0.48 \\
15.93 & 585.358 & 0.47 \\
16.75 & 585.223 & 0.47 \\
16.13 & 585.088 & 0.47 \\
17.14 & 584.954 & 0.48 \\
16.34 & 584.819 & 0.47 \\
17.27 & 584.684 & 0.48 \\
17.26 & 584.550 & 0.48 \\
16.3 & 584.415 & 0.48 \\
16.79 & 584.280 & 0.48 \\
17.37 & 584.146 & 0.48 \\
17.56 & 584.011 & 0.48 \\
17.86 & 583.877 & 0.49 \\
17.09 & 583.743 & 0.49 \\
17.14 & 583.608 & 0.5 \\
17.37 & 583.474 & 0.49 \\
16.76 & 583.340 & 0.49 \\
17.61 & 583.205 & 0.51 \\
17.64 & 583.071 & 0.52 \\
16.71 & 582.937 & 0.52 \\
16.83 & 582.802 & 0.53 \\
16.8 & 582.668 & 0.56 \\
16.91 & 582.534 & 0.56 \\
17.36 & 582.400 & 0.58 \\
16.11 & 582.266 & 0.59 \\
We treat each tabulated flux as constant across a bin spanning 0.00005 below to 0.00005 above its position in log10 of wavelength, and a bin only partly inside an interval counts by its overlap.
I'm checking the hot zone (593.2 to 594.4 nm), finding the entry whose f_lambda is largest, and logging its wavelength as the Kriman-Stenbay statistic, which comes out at 594.185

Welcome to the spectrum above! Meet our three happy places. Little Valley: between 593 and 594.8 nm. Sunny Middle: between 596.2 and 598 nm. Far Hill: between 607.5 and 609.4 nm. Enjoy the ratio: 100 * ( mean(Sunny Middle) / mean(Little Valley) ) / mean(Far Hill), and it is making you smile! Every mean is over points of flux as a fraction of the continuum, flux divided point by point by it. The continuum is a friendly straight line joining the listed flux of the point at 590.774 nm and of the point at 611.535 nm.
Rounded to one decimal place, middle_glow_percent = 99.4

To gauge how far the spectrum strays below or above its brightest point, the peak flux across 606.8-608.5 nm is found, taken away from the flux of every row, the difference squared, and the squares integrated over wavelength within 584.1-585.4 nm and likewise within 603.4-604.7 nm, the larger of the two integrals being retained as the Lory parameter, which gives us 0.8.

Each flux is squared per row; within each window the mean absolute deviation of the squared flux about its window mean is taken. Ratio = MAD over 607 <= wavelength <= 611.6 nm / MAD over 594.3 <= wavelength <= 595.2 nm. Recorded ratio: 2.1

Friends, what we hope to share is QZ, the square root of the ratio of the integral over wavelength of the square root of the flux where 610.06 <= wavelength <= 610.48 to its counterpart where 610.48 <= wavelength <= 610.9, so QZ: 0.981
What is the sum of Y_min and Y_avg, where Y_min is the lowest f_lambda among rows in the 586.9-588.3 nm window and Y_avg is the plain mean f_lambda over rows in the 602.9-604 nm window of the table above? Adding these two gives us 32.0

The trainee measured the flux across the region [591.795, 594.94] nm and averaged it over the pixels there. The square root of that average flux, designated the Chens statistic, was 4.07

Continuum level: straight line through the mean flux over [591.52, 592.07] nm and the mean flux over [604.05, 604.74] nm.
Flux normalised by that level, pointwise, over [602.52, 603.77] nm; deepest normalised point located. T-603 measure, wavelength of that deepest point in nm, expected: 603.283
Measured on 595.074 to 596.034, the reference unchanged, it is 595.280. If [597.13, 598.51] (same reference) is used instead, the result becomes 598.303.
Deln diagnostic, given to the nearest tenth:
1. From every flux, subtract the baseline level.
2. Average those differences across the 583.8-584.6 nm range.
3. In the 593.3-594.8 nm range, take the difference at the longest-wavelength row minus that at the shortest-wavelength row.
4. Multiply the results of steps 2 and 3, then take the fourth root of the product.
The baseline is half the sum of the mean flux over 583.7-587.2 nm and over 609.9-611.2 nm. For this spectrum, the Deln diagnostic 0.4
